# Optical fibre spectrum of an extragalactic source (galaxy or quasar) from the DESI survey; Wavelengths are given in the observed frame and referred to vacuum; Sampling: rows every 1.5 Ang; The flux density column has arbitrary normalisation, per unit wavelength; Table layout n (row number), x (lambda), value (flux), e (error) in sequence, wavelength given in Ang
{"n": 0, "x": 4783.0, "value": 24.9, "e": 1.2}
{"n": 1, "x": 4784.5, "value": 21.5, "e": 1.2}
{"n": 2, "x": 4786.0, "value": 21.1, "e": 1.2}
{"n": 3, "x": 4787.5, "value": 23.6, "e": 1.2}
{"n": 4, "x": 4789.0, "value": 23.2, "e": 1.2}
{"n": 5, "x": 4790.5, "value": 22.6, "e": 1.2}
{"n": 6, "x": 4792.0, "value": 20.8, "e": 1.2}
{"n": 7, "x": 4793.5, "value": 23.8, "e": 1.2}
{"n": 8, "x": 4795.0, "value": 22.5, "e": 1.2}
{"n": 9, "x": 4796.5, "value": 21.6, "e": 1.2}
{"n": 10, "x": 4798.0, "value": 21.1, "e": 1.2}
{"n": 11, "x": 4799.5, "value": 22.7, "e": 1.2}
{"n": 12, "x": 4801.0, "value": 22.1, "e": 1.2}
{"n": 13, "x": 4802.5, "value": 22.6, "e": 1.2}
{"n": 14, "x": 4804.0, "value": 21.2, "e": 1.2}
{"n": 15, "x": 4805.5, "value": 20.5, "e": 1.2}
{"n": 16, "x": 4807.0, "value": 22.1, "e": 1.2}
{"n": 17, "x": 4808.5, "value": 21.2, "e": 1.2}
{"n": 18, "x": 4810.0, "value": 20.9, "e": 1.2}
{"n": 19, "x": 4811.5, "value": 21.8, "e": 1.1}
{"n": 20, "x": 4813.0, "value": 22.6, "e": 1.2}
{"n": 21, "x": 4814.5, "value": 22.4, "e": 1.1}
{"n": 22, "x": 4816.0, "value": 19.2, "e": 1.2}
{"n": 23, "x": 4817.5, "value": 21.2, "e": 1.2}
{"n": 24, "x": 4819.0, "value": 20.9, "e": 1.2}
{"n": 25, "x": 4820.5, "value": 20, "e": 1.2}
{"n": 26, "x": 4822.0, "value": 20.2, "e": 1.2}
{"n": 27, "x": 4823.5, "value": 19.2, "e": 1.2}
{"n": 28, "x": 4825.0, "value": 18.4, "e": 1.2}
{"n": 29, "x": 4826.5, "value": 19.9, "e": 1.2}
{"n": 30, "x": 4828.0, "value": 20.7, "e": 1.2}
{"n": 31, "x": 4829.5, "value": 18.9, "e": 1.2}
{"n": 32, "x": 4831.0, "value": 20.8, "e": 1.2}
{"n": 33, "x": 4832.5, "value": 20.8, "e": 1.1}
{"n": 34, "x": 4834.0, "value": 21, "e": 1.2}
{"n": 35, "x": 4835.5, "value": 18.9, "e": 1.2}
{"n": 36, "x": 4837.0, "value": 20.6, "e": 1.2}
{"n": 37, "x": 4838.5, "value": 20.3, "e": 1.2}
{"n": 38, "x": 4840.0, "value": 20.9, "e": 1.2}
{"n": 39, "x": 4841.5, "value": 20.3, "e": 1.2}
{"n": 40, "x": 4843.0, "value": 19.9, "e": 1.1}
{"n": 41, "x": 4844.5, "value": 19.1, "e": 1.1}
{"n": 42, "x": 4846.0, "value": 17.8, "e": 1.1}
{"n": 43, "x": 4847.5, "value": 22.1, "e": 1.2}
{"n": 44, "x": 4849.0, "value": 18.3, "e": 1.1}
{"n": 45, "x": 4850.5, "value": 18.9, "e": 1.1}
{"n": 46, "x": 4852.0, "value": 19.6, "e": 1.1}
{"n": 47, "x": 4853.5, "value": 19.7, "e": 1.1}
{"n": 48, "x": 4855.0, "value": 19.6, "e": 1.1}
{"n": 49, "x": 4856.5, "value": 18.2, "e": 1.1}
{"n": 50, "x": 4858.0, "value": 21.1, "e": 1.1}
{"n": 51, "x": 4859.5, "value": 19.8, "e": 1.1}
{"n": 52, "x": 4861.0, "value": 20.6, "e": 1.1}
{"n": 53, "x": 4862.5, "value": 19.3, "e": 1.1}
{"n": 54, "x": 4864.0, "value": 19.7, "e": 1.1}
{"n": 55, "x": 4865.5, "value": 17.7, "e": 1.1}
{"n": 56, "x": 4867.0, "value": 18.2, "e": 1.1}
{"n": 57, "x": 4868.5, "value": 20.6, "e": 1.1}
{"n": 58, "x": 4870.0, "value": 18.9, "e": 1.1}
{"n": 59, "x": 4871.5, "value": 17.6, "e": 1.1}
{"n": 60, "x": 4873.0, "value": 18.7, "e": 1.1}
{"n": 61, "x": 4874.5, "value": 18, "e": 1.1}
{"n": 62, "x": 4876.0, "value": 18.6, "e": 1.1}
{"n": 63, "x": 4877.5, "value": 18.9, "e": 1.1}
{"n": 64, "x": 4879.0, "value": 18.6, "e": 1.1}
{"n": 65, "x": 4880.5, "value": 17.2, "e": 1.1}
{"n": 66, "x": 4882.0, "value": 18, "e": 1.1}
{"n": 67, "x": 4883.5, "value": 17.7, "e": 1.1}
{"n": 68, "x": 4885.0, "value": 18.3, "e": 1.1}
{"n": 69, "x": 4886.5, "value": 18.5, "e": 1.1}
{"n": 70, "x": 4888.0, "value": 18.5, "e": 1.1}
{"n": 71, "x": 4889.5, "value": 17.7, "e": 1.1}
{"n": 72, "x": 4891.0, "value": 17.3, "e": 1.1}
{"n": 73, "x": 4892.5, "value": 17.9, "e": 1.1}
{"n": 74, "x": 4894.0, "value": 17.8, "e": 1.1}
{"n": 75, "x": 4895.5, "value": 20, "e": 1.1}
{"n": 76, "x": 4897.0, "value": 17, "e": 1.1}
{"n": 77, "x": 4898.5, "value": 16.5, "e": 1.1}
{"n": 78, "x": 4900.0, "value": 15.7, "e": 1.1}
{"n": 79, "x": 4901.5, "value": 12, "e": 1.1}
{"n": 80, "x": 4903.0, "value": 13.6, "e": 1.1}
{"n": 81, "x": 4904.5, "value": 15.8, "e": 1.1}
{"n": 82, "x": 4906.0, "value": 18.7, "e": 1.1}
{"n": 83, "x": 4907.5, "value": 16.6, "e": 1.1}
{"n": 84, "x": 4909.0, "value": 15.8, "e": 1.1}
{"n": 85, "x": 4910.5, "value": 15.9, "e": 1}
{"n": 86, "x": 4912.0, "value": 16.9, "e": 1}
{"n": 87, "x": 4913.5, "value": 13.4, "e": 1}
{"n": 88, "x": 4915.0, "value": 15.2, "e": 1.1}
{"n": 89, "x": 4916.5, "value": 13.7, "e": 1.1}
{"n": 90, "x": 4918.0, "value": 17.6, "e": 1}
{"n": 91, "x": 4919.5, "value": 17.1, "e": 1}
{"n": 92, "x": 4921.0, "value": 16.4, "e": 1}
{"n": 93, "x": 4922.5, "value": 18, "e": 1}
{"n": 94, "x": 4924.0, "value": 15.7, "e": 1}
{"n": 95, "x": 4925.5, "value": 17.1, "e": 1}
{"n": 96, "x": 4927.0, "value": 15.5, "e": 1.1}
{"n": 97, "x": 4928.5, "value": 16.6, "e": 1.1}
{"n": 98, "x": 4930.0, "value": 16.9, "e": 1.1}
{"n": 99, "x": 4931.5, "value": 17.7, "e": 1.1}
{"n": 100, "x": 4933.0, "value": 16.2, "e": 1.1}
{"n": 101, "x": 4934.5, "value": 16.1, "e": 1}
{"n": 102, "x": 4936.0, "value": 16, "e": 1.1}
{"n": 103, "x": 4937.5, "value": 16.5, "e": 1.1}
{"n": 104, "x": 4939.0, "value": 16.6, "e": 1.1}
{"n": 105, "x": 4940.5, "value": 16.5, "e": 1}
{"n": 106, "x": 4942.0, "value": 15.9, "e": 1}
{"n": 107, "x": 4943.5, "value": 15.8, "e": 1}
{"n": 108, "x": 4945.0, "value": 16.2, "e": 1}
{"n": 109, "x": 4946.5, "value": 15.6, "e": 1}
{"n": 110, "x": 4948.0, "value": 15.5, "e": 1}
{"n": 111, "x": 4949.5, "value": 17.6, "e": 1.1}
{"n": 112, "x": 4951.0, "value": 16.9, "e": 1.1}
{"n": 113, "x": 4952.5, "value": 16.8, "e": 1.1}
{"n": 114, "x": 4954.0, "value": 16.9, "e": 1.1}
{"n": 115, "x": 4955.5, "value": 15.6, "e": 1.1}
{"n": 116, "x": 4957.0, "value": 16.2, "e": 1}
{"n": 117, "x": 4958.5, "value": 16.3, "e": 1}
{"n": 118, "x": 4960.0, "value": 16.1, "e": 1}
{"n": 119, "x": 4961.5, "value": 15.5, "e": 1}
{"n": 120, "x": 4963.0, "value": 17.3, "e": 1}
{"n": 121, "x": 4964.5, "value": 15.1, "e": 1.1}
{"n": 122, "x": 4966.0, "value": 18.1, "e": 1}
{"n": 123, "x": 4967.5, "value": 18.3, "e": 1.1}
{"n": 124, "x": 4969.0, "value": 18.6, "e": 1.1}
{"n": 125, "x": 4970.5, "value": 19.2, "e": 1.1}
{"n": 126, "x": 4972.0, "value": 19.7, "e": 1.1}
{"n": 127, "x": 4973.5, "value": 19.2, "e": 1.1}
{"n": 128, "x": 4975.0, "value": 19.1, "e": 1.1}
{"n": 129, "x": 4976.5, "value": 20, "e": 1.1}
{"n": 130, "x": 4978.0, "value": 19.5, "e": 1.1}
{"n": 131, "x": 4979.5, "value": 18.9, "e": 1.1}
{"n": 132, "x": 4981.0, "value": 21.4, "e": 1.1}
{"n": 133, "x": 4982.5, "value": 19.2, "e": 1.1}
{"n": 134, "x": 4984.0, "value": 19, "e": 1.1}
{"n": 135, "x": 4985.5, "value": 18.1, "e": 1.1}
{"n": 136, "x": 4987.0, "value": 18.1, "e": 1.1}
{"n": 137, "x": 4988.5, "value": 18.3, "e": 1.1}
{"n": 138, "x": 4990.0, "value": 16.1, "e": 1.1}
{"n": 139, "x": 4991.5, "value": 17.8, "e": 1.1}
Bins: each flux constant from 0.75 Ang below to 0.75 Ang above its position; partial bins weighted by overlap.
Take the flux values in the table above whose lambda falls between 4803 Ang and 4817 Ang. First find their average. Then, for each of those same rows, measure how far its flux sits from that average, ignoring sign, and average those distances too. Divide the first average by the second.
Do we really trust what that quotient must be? 27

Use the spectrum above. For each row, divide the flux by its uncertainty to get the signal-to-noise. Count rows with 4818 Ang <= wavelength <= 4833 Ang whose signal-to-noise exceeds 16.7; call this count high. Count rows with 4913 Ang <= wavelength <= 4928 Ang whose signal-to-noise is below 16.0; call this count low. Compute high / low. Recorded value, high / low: 1.00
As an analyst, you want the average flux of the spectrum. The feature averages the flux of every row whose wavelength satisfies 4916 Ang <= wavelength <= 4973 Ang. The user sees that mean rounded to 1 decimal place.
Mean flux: 16.7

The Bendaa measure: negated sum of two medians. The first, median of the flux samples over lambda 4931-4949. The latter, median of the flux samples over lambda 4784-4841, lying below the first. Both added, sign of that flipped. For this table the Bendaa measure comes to -37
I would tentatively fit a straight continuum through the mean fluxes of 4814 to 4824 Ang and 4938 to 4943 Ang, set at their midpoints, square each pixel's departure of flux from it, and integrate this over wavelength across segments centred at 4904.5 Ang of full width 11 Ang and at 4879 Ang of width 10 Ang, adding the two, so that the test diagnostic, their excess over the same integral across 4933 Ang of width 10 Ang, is 90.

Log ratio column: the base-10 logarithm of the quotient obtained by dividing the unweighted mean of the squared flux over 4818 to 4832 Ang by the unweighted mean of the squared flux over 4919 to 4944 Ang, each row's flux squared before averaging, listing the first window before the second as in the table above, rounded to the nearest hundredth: 0.16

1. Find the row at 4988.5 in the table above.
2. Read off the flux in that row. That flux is 18.3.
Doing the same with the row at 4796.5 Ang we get 21.6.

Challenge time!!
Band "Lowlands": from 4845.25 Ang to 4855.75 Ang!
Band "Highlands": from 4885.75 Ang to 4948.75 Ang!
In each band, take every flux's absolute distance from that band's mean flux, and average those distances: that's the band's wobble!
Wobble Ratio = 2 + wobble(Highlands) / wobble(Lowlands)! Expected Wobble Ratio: 3.14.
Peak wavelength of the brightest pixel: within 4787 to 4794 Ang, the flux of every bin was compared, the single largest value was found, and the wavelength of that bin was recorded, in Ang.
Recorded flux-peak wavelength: 4793.5 Ang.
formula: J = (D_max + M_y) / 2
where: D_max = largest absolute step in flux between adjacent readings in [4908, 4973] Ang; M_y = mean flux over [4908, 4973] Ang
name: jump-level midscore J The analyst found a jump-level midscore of 10.2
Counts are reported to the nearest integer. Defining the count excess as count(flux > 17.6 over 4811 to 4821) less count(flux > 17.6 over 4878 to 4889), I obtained 1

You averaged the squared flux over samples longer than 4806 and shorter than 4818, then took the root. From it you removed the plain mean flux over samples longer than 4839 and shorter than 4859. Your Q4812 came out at 1.8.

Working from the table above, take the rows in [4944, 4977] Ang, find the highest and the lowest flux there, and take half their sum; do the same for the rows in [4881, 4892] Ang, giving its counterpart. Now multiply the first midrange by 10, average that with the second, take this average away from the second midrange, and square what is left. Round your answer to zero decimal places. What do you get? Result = 6209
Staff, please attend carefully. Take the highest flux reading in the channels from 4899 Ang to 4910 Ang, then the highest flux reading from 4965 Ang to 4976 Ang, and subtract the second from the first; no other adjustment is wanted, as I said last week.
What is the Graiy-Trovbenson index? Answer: -1.0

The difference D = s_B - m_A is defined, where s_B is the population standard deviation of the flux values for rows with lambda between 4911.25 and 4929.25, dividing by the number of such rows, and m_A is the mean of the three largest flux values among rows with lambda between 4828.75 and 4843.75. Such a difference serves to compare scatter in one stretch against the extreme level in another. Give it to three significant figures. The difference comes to -19.5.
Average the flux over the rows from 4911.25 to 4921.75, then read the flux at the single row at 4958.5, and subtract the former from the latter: 1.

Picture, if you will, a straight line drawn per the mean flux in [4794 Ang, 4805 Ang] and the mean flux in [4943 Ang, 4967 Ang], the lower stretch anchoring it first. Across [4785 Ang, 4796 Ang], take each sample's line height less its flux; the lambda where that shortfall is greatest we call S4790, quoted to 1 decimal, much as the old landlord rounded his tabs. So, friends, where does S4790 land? 4792.0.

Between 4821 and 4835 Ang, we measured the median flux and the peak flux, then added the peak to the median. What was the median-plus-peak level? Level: 41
